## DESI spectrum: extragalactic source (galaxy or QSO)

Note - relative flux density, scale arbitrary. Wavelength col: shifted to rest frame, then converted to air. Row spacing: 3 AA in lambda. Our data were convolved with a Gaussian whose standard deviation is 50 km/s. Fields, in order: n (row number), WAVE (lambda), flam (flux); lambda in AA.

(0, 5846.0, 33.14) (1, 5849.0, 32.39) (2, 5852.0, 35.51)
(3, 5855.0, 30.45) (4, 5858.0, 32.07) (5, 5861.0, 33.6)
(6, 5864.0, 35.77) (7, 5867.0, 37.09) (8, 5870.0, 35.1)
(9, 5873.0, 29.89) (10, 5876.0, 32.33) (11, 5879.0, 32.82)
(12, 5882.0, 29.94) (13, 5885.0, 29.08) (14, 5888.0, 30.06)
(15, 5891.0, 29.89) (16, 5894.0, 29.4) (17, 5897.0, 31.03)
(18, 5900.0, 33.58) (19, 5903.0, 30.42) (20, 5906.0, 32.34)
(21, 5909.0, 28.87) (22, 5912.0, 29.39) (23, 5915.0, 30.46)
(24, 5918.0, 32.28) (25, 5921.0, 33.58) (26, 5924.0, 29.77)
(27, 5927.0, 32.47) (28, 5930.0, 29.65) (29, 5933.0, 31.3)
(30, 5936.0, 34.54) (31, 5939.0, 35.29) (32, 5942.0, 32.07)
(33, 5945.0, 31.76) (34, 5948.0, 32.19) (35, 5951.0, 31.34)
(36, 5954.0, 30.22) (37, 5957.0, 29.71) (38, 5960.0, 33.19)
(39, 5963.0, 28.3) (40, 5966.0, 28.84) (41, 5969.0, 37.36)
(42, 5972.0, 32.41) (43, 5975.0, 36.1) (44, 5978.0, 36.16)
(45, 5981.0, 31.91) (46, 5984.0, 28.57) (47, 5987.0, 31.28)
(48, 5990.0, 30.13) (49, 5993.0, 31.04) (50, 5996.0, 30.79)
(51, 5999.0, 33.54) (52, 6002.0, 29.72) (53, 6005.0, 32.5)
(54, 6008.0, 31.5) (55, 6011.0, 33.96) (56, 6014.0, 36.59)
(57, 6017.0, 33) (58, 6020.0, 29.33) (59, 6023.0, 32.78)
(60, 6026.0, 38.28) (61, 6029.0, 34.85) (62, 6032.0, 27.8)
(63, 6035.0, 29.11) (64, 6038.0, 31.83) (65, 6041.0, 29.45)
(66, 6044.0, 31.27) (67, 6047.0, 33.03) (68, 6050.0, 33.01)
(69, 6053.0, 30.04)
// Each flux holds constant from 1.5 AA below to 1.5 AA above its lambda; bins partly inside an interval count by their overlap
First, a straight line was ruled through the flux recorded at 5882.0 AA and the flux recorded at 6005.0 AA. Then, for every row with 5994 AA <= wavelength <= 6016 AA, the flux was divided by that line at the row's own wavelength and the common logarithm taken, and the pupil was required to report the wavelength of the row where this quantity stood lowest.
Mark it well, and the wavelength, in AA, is 6002.0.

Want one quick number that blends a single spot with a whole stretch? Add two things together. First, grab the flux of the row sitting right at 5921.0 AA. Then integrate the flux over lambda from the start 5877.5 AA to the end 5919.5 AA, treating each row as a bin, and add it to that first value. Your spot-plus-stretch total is 1322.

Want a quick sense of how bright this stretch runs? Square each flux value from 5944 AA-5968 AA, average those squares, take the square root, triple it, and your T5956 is 92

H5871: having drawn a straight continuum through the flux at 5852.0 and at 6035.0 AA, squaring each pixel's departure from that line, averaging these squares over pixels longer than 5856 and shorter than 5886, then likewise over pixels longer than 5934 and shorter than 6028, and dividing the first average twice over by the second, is 0.10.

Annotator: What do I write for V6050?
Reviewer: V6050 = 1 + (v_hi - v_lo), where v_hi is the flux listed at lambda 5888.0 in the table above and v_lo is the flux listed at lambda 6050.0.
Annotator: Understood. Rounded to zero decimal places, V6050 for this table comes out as -2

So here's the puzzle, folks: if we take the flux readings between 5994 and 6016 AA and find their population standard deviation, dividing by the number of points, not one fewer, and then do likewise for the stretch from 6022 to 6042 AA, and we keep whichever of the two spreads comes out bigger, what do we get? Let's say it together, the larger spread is 3.40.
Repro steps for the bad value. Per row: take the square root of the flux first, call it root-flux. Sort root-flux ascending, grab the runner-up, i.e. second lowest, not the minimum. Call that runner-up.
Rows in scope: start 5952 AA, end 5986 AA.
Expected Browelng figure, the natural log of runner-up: 1.68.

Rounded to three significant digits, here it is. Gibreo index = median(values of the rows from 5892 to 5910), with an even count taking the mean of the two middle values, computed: 30.7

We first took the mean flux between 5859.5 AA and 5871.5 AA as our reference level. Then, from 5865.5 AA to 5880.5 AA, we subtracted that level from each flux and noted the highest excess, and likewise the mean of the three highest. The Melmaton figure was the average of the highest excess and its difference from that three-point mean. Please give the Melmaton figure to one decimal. 1.9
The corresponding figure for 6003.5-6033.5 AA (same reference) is 2.3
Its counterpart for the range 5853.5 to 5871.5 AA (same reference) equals 1.4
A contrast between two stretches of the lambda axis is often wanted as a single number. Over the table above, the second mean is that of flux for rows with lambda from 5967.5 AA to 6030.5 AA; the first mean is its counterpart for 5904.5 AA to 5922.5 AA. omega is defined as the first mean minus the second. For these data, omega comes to -1.8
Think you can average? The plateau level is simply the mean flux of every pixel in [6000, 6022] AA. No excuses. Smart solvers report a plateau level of 32.4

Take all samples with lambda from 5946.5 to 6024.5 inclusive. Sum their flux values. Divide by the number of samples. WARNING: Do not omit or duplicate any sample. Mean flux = 32.0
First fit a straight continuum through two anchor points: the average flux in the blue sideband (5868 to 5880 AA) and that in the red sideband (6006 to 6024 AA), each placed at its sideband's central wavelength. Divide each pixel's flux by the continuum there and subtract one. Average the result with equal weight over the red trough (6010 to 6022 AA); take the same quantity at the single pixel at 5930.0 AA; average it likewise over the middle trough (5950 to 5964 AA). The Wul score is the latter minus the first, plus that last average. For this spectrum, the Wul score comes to -0.17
